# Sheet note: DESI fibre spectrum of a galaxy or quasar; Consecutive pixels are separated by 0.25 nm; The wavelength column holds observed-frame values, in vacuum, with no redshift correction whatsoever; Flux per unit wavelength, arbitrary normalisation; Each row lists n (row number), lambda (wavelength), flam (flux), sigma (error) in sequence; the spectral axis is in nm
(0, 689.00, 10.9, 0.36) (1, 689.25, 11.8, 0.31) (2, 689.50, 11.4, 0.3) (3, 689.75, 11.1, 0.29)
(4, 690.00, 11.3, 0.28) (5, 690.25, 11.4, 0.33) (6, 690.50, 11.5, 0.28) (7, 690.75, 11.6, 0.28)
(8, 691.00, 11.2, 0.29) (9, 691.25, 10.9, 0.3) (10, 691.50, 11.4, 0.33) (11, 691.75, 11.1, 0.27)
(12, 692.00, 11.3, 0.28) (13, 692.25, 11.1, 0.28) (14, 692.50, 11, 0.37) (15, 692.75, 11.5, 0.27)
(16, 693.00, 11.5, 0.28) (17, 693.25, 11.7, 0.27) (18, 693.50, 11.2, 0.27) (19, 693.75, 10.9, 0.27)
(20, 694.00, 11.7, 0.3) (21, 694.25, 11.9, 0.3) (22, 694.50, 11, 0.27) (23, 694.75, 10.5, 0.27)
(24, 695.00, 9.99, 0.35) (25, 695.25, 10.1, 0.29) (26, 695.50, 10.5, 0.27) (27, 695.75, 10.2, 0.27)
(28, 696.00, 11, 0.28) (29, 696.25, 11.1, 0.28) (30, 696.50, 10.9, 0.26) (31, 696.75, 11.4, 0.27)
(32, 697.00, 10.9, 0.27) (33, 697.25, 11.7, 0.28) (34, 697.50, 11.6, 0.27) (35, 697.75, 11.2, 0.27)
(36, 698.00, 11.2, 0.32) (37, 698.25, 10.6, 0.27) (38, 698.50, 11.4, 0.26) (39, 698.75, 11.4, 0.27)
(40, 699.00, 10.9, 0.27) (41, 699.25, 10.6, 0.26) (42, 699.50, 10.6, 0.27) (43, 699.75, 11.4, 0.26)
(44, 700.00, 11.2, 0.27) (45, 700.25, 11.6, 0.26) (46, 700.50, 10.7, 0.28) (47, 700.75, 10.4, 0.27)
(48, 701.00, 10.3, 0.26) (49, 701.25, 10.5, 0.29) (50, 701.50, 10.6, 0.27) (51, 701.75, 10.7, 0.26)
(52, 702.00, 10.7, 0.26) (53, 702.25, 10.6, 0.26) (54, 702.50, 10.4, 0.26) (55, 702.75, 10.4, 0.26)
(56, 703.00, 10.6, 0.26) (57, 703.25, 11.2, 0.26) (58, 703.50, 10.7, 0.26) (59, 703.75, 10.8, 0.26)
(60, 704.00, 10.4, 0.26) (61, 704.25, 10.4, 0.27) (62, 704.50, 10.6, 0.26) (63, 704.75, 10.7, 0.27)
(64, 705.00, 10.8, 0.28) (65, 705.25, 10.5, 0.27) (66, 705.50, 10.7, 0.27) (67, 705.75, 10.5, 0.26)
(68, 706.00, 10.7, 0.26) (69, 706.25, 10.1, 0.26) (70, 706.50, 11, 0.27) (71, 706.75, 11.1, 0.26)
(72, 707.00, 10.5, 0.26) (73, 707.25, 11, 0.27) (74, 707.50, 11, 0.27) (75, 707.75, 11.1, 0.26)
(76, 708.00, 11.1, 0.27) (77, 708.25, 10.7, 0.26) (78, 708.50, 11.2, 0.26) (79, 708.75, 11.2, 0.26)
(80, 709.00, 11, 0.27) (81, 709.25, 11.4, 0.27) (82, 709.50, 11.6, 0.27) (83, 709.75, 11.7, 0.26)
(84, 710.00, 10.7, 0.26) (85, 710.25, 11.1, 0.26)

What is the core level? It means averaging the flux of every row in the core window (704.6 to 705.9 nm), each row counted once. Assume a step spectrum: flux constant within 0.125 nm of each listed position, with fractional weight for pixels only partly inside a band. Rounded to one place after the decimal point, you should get 10.6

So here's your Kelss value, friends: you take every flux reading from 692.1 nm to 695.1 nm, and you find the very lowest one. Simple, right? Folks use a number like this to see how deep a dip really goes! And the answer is 9.99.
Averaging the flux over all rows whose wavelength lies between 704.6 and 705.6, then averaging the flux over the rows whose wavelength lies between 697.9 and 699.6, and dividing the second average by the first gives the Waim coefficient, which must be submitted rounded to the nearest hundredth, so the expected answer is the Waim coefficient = 1.03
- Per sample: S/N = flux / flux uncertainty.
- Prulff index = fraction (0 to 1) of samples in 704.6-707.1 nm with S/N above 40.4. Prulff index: 0.30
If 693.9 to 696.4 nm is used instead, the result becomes 0.10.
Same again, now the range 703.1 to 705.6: 0.40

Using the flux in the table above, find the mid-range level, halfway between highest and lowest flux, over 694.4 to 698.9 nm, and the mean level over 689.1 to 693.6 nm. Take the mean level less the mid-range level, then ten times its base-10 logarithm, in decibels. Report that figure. -3.1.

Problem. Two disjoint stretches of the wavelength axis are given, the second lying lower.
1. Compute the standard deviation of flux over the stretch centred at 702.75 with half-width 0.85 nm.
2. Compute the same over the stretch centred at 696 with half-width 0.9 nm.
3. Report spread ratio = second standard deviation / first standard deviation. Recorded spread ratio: 1.80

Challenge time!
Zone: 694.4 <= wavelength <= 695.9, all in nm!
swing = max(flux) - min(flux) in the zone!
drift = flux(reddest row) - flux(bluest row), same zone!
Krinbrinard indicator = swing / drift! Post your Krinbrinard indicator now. -1.3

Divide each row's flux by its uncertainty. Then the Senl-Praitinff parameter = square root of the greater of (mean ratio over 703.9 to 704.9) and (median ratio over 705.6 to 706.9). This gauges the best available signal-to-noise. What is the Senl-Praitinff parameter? 6.38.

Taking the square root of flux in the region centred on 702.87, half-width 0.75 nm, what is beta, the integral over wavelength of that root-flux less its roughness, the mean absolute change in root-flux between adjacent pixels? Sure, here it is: 4.85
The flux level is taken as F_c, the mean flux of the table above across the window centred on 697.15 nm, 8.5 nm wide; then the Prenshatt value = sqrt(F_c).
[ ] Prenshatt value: 3.32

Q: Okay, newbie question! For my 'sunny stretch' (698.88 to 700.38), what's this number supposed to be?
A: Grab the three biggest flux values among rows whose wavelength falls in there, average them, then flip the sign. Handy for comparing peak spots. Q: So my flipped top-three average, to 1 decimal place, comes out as -11.4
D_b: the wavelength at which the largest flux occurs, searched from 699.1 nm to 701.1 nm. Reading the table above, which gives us 700.25 nm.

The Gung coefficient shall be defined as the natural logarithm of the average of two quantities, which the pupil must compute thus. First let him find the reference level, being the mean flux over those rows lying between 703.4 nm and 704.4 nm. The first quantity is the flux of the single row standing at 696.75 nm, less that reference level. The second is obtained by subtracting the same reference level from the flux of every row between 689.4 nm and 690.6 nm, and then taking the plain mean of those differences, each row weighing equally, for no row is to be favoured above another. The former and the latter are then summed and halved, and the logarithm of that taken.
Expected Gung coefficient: -0.23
